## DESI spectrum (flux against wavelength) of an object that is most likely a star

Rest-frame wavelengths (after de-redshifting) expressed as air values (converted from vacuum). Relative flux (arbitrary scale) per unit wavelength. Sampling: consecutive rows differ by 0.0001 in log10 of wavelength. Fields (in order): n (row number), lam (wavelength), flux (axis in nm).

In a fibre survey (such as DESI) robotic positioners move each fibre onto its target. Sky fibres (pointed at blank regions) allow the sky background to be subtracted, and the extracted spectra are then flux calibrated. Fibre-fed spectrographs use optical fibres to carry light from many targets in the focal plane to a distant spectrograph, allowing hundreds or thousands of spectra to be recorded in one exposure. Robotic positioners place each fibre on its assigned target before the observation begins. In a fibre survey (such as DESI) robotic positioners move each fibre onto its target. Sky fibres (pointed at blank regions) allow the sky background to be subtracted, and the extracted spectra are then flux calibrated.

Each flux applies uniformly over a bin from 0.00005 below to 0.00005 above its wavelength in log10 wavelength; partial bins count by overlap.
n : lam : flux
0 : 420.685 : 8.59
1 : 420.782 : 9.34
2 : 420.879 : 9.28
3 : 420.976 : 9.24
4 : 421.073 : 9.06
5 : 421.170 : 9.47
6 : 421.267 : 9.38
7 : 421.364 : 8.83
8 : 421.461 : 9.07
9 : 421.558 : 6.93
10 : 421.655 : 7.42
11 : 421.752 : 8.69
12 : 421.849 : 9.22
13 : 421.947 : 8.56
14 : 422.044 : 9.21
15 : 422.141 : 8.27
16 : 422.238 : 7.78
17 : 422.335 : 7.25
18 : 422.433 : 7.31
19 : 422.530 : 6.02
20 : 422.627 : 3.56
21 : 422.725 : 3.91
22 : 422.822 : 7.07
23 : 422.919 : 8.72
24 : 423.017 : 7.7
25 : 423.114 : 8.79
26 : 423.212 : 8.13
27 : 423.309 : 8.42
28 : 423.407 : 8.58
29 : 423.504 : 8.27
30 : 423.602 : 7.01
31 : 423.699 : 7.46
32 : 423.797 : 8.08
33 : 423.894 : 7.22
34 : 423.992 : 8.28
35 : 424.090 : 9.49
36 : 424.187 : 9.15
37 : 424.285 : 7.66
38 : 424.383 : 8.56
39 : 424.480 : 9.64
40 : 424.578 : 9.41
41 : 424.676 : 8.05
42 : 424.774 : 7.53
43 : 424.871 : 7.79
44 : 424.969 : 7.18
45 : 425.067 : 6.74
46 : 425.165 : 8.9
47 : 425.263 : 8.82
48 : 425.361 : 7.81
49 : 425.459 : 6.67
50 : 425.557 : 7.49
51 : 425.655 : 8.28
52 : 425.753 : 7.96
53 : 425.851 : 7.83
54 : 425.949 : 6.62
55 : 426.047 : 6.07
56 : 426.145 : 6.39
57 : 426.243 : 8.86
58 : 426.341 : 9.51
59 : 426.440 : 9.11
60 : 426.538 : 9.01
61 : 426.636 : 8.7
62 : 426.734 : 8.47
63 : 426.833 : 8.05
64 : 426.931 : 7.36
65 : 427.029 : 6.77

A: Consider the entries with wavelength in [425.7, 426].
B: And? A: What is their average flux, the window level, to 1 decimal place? 7.5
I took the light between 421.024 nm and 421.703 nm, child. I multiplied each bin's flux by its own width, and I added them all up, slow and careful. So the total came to 5.84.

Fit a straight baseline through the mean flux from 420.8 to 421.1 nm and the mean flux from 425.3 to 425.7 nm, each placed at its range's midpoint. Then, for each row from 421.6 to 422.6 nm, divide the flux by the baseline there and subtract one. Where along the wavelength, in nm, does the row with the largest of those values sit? 422.044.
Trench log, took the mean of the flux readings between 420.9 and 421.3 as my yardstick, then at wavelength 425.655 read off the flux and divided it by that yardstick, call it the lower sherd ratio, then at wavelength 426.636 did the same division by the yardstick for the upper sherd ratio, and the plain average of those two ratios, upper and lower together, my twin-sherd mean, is 0.91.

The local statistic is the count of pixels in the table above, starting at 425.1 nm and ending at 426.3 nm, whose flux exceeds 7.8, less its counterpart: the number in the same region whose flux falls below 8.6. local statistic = -2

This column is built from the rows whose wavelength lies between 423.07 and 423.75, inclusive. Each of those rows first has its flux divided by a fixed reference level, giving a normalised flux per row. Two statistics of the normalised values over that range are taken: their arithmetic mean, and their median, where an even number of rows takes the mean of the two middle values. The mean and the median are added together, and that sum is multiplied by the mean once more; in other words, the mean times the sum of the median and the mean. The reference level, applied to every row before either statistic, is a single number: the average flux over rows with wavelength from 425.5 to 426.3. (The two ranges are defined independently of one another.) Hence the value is 2.4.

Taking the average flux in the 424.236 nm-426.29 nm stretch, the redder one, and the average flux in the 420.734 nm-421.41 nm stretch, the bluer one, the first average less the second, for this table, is -1.4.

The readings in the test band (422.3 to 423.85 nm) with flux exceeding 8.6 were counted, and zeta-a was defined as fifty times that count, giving 100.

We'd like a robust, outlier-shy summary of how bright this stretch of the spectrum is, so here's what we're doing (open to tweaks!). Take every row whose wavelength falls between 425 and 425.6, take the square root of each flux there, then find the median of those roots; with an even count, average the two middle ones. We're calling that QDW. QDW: 2.77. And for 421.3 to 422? 2.95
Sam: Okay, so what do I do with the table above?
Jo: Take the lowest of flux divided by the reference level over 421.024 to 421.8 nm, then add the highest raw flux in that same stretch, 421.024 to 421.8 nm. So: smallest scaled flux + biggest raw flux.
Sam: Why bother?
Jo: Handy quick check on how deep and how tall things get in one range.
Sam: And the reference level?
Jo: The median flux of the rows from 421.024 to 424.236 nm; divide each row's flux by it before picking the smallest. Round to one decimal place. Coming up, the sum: 10.3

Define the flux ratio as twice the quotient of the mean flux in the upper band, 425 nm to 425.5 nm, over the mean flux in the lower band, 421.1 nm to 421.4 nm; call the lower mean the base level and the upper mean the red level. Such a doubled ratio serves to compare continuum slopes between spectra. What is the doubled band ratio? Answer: 1.7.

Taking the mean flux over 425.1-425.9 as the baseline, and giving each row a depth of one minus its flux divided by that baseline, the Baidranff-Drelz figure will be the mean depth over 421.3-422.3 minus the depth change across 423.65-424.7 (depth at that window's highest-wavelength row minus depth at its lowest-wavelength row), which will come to 0.02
